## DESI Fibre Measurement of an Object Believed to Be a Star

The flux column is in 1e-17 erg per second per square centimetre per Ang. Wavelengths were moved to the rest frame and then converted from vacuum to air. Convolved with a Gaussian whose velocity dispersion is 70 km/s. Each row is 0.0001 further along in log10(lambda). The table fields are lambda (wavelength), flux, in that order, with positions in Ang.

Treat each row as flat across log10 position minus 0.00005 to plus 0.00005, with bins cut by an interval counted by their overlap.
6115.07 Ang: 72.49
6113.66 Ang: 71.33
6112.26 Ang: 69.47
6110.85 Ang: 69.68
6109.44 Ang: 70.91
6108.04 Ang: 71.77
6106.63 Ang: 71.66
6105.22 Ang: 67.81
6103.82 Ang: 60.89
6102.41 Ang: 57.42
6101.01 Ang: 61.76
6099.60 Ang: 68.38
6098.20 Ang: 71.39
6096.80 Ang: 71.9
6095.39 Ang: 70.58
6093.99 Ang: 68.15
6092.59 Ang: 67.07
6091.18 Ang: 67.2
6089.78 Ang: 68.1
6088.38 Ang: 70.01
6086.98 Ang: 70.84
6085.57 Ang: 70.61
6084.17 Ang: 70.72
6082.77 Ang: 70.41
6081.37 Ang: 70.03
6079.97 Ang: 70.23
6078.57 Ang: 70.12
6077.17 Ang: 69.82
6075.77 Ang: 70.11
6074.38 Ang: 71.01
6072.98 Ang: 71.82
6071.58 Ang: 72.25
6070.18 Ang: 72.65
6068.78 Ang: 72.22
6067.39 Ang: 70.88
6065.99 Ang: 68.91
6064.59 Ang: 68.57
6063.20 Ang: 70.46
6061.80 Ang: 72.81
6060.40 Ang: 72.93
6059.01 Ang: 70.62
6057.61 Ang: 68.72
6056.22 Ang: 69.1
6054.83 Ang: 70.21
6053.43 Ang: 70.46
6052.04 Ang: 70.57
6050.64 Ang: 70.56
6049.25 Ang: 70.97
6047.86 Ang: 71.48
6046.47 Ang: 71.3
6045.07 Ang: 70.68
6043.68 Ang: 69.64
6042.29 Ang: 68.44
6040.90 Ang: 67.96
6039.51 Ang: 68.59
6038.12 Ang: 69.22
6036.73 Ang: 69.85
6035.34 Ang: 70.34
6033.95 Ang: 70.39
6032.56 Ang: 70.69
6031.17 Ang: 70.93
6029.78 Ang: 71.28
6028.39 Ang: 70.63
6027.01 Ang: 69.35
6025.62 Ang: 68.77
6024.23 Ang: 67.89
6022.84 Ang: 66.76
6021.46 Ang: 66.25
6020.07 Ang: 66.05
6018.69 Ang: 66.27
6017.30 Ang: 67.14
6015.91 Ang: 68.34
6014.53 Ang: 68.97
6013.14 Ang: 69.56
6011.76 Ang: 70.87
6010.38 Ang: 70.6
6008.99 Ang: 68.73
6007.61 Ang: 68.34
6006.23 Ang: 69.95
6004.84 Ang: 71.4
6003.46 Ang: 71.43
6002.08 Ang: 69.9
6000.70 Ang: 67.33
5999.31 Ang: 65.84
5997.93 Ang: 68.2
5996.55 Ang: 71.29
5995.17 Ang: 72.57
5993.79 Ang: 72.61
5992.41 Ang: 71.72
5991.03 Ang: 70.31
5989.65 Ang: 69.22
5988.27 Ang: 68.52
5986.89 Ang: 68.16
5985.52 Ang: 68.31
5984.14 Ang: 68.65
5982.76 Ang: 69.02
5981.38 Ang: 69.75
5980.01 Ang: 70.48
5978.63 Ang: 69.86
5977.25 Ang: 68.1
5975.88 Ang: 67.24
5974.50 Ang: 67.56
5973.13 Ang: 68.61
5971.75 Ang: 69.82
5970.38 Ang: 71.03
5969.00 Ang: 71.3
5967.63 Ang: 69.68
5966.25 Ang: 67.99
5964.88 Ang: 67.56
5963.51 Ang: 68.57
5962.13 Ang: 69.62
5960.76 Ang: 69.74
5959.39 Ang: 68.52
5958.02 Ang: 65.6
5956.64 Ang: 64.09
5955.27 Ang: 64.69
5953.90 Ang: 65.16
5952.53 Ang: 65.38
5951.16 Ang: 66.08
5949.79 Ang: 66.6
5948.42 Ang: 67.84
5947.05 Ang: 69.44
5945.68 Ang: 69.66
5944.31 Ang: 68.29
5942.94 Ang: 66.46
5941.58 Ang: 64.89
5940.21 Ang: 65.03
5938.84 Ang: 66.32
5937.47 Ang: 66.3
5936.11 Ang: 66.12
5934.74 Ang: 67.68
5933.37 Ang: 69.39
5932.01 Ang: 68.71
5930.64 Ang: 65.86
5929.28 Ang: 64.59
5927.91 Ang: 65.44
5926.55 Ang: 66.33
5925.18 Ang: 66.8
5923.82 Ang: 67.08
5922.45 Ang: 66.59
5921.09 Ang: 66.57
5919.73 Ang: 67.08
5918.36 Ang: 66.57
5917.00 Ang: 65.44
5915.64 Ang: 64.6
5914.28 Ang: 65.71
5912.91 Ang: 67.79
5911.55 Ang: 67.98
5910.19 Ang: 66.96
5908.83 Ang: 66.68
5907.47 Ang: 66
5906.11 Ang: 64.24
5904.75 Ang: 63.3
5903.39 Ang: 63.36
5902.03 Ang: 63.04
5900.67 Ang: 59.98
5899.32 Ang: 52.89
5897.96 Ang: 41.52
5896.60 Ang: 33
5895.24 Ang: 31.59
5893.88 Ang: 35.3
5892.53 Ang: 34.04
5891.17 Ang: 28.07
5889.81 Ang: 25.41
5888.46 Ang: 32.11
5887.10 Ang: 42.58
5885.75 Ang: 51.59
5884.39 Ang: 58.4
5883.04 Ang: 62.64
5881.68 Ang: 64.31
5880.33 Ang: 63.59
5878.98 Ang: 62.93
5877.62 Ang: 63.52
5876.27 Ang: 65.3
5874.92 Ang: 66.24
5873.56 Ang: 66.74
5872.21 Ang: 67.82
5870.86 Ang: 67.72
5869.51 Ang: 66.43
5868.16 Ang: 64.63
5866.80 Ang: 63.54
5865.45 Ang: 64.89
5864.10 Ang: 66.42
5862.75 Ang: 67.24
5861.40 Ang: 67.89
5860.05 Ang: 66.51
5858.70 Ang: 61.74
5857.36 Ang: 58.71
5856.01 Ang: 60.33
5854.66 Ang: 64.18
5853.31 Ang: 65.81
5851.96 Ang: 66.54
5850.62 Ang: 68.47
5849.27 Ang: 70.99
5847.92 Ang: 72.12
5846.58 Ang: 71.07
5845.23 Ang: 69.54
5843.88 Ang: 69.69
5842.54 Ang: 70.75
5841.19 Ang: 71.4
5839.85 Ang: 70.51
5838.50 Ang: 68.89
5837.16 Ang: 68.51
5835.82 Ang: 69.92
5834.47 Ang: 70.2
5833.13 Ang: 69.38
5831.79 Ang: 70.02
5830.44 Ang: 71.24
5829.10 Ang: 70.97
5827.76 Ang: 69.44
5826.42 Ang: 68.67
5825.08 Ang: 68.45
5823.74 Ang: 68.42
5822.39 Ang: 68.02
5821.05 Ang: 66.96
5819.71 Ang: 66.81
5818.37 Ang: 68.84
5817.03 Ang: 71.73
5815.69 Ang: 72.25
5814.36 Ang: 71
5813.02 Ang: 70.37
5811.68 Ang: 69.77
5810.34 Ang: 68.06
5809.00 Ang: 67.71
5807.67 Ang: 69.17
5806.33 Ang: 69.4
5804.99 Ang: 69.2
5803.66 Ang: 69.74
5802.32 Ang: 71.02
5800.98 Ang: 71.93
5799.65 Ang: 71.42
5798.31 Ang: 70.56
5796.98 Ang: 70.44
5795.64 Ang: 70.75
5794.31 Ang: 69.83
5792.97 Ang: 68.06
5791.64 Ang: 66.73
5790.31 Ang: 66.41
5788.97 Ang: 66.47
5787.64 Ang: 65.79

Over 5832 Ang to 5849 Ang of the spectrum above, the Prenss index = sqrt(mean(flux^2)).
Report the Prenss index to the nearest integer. 70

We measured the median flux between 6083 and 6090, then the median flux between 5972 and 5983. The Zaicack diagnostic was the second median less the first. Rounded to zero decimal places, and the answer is -2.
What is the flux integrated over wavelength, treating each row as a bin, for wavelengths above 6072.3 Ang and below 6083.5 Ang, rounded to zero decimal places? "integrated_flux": 789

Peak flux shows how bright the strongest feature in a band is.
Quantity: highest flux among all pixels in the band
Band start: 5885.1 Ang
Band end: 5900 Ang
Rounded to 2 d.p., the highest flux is 52.89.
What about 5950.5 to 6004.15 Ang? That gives 72.61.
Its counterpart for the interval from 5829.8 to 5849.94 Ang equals 72.12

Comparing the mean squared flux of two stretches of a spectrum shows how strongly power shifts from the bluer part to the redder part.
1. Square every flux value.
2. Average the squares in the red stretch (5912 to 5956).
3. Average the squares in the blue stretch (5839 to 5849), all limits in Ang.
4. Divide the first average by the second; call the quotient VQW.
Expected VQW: 0.89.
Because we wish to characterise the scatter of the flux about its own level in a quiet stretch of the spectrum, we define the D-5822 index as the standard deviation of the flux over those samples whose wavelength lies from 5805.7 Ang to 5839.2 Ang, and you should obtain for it 1.4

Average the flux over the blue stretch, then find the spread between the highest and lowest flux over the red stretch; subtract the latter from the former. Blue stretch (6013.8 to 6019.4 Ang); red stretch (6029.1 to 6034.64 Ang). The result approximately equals 66.8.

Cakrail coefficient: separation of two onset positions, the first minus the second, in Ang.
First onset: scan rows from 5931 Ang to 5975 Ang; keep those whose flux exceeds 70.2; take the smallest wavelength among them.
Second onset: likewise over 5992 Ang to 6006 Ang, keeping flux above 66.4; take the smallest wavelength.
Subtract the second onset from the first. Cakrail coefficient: -23.4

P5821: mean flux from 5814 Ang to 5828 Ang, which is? 69.1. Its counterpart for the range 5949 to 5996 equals 68.6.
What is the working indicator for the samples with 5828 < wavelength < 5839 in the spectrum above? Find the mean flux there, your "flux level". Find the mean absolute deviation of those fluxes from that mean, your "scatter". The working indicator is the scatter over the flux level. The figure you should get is 0.010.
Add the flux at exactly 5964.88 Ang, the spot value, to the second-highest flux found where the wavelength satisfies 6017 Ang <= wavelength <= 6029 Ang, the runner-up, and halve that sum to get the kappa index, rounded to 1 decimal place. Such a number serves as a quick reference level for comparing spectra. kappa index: 68.5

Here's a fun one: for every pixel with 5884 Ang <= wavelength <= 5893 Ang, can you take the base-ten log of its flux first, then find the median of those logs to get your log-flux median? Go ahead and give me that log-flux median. 1.53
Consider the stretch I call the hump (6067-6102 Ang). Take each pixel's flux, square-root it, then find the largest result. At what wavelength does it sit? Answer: 6070.18 Ang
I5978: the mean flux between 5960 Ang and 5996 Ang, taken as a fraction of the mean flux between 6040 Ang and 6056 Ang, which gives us 0.99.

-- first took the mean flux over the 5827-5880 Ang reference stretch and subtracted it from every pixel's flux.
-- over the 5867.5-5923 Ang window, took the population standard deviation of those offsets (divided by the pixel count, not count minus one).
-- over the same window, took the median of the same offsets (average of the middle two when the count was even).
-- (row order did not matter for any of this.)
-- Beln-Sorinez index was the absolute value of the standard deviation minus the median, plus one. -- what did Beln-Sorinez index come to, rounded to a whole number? 17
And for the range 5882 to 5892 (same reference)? 40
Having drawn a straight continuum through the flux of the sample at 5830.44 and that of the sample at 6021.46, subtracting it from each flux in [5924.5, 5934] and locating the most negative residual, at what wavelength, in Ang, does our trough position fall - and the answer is 5929.28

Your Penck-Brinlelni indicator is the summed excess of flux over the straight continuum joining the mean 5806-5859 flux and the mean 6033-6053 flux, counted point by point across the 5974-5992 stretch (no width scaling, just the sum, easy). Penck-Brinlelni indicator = -10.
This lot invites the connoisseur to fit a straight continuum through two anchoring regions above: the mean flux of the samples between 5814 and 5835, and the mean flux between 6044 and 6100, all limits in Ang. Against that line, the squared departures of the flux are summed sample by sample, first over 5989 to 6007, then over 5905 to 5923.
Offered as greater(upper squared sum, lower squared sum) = 175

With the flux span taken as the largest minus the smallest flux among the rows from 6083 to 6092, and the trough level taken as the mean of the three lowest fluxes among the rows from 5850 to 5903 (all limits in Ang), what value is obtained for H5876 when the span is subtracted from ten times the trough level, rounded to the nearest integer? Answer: 280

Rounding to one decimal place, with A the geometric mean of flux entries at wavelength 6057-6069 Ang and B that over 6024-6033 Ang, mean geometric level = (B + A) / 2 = 70.3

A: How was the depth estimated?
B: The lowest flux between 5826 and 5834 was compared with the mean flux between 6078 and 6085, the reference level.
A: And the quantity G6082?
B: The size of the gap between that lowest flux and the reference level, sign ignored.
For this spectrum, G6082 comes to 2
